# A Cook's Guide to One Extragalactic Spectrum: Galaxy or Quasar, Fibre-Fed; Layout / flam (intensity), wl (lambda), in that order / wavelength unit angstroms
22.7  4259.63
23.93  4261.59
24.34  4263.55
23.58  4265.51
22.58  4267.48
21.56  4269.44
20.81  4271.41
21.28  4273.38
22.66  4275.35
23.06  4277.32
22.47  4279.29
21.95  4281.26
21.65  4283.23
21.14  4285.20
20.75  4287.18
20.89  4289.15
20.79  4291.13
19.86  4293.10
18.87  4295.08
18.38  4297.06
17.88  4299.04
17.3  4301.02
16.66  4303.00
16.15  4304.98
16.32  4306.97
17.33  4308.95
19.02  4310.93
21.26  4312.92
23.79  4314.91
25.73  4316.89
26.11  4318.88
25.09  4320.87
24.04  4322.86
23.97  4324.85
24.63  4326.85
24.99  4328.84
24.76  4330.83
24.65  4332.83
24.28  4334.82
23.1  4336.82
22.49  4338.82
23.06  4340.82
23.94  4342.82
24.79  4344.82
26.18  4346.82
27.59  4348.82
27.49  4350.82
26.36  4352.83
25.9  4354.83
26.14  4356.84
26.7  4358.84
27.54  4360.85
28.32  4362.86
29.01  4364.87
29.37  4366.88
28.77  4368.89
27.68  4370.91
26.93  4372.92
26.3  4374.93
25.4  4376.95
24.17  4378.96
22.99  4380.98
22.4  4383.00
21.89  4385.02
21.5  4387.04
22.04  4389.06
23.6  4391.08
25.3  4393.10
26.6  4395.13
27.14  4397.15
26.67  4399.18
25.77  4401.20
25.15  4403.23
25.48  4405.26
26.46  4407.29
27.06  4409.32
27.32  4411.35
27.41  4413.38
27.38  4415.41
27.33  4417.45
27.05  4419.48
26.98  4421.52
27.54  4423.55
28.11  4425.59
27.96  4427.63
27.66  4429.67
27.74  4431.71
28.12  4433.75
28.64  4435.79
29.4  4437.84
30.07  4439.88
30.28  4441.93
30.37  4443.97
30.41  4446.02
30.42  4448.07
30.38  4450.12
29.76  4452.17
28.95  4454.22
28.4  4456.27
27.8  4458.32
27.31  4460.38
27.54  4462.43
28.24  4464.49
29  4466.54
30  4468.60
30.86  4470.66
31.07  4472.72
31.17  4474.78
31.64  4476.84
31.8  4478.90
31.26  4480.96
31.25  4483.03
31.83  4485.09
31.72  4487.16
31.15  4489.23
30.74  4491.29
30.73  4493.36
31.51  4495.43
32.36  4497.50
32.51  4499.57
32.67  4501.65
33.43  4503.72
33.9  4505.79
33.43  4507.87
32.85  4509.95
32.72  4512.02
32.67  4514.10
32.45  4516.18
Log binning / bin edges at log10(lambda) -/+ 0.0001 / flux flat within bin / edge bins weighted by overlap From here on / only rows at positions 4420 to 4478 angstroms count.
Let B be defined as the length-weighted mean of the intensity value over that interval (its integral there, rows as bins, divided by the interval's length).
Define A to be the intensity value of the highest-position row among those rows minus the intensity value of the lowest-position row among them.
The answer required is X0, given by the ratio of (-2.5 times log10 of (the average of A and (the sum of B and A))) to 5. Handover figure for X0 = -0.64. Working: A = 5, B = 29.1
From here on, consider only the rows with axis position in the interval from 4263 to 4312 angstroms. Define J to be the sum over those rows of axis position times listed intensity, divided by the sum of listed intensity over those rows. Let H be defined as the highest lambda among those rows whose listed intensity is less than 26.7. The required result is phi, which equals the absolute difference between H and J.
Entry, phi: 25.2 angstroms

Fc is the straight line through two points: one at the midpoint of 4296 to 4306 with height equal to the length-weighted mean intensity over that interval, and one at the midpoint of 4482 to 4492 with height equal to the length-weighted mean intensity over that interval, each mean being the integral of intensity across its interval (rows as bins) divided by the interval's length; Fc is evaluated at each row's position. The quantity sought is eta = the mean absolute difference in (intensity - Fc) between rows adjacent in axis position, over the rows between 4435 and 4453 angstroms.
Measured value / 0.31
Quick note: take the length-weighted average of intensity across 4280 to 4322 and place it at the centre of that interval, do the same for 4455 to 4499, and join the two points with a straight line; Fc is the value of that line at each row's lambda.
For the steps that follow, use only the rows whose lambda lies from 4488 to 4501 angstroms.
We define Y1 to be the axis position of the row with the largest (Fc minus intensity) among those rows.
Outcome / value 4493.36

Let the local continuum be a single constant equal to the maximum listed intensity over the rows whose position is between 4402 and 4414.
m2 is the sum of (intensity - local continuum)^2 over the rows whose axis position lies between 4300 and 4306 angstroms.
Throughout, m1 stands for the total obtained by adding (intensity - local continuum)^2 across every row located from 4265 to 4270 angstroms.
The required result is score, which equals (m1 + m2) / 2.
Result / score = 208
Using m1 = 72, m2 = 345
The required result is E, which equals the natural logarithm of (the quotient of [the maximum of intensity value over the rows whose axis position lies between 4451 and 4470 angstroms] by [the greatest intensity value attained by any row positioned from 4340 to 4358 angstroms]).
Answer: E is 0.08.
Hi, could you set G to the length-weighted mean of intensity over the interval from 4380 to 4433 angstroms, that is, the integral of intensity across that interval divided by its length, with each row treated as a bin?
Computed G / 26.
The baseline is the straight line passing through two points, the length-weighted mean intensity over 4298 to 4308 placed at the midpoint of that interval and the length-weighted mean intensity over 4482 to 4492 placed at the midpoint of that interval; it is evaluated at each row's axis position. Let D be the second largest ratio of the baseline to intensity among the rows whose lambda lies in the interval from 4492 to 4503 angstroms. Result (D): 1.02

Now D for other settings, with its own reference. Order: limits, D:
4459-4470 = 1.07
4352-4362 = 0.81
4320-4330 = 0.77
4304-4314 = 1.05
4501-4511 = 1.00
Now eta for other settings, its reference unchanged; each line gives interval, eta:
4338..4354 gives 0.84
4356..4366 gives 0.57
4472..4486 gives 0.28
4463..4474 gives 0.55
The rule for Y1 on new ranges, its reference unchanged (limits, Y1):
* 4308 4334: 4308.95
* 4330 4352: 4338.82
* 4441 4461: 4460.38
